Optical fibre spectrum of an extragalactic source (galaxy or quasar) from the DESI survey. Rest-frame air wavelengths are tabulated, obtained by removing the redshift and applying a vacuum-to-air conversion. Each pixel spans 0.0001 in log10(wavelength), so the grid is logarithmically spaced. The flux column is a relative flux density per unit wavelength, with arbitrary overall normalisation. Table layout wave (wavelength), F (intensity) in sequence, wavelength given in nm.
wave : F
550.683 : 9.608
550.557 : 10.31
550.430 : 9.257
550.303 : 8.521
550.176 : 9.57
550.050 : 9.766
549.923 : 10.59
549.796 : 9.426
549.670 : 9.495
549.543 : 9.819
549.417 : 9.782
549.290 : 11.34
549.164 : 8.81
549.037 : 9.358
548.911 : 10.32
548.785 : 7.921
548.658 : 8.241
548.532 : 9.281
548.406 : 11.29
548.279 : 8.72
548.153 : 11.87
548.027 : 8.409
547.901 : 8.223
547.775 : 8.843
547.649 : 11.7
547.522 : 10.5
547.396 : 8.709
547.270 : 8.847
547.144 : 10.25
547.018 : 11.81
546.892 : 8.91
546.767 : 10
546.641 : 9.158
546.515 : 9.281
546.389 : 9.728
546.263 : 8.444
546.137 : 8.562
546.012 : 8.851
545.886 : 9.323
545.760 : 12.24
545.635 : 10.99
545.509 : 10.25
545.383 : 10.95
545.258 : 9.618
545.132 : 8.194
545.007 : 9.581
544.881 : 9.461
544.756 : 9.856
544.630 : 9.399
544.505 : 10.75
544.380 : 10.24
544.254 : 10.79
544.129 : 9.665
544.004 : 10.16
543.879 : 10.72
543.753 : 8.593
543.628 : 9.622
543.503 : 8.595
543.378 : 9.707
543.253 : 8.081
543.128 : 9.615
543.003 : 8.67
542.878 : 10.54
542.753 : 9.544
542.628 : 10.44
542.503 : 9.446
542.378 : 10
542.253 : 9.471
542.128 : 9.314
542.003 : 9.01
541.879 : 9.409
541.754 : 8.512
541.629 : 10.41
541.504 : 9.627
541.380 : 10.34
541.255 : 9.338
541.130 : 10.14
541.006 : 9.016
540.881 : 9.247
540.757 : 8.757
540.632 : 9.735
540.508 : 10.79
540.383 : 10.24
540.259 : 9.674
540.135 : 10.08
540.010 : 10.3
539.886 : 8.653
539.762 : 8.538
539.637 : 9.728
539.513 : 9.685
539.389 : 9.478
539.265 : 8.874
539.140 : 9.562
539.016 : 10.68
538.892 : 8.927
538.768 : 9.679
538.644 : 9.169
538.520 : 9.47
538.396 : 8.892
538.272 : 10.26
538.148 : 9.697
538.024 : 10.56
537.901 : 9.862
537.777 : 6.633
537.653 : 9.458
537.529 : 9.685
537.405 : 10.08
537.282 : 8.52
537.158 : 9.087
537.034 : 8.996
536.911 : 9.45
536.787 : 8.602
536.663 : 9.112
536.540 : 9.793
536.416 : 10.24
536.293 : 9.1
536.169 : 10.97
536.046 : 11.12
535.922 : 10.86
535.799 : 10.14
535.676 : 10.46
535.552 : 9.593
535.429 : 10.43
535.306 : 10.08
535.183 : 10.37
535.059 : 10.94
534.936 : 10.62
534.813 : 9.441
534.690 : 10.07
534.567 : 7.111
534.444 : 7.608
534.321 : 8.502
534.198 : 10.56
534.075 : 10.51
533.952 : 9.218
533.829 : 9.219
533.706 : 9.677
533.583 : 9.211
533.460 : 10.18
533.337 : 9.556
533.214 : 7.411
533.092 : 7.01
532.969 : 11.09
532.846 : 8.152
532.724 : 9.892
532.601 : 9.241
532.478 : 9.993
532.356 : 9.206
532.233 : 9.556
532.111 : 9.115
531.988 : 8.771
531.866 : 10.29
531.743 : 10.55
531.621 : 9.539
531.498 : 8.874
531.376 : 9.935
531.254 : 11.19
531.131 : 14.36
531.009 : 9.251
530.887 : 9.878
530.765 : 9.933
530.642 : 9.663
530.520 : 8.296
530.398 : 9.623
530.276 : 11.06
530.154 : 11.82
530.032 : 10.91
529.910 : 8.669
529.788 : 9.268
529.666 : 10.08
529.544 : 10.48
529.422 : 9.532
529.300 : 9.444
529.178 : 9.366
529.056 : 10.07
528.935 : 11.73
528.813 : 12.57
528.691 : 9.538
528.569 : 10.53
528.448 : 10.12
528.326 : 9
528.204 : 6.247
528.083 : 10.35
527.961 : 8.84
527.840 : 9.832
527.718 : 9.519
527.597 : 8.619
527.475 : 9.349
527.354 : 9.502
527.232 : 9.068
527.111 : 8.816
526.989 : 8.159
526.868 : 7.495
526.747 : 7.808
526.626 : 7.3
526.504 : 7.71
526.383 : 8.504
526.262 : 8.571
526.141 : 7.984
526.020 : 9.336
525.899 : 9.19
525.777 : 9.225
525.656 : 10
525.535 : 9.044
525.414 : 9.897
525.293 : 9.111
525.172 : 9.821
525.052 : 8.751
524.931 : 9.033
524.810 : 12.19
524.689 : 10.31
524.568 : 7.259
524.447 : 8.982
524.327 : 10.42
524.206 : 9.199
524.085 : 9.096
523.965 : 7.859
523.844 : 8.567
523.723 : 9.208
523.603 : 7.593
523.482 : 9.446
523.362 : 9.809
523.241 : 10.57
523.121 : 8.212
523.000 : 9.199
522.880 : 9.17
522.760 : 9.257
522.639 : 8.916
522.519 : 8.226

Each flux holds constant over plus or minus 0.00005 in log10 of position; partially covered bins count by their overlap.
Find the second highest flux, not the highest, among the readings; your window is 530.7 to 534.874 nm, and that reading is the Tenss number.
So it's 11.19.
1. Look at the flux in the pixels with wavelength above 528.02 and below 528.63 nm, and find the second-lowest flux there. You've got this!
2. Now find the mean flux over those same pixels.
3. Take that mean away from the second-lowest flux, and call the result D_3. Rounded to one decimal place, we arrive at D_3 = -0.2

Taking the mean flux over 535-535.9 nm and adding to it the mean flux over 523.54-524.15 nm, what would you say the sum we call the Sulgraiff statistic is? 18.8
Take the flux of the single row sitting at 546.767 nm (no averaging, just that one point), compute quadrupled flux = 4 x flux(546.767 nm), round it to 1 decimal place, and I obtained 40.0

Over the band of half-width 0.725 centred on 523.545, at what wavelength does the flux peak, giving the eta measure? 523.241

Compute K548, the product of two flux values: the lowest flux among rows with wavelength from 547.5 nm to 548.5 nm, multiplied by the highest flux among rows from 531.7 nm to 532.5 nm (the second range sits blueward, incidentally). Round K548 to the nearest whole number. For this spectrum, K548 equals 87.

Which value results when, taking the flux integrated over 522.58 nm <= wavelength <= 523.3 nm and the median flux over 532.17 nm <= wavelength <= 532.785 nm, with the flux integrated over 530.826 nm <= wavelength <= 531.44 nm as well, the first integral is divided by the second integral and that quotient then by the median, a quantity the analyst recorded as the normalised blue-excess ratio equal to 0.10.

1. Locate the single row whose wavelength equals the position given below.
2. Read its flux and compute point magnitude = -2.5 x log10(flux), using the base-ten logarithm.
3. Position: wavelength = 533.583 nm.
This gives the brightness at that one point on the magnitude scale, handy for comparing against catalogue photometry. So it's -2.41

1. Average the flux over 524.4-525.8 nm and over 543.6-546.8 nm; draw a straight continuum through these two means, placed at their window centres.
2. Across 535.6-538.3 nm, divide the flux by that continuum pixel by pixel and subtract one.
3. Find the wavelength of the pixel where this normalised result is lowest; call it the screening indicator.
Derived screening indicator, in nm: 537.777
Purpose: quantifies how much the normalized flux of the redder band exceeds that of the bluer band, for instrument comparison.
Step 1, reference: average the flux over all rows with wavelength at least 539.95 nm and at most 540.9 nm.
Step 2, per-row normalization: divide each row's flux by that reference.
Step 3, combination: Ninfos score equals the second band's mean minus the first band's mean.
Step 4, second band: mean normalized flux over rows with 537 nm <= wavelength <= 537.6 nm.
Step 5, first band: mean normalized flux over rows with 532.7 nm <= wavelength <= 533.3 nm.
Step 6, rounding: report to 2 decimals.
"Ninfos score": 0.06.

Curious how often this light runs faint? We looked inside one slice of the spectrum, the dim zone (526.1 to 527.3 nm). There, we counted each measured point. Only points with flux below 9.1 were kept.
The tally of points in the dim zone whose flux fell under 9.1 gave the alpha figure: 10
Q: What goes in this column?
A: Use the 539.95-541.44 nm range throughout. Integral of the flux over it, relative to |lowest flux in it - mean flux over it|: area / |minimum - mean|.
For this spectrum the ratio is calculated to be 14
